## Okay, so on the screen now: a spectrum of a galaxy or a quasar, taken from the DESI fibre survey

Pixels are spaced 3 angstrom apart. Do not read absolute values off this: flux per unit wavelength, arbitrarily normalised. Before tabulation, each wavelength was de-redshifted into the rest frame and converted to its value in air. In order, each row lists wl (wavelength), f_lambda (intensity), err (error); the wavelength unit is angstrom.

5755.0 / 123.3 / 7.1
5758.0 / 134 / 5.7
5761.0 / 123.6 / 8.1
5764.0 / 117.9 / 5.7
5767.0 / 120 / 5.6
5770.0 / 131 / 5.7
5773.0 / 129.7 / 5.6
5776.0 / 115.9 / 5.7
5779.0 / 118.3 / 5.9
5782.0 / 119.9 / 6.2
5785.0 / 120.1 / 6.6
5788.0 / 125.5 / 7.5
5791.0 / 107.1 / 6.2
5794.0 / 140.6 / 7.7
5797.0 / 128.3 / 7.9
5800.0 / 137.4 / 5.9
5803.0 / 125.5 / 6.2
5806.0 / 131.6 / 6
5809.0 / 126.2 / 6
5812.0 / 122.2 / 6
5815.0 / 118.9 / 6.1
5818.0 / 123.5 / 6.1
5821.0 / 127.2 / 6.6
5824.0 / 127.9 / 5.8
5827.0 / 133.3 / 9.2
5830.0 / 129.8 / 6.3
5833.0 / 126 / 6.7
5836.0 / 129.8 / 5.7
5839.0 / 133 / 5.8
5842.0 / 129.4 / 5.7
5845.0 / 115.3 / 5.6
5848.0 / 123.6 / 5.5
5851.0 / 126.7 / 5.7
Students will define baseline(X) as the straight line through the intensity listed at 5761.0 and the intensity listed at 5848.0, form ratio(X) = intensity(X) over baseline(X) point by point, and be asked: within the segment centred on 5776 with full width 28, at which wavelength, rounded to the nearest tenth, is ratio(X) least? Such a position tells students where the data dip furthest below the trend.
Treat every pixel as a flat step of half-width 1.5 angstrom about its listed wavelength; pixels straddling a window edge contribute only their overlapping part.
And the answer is 5776.0 angstrom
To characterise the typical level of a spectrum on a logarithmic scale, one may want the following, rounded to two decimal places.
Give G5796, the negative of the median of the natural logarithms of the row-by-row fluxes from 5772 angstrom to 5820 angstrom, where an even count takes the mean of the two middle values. -4.82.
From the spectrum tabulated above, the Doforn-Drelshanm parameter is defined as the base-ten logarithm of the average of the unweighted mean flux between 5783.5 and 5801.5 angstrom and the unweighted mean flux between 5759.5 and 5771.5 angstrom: 2.10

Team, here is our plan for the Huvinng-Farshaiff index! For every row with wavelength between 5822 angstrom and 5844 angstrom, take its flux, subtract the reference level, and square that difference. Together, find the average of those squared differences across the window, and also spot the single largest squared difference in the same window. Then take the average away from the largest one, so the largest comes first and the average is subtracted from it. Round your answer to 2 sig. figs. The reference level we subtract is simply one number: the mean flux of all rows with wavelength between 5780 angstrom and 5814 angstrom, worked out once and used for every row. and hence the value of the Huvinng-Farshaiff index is 33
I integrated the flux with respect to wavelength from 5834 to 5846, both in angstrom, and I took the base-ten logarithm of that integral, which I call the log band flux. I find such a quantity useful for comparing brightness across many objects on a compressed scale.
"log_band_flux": 3.18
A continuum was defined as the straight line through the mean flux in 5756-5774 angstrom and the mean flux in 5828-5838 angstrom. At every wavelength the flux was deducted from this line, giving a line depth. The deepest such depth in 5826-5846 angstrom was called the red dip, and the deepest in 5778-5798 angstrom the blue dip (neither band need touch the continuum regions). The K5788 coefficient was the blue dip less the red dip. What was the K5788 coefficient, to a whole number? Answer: 6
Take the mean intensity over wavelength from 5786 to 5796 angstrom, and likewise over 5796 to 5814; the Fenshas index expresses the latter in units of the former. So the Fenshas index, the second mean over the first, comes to 1.03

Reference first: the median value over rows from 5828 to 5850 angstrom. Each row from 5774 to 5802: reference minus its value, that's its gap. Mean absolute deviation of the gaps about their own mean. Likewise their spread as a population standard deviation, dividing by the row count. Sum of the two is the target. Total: 18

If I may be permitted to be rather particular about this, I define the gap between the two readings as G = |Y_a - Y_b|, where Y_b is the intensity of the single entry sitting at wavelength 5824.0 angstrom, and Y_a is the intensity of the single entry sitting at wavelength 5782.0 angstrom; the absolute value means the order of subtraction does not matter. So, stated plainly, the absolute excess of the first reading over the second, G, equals 8.0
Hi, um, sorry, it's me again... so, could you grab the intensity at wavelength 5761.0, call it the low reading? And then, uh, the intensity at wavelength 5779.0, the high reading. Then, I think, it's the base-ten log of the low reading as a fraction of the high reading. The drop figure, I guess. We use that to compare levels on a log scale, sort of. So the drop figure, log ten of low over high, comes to 0.019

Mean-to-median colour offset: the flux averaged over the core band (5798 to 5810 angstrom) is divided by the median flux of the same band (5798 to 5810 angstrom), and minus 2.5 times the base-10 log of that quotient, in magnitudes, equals -0.011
